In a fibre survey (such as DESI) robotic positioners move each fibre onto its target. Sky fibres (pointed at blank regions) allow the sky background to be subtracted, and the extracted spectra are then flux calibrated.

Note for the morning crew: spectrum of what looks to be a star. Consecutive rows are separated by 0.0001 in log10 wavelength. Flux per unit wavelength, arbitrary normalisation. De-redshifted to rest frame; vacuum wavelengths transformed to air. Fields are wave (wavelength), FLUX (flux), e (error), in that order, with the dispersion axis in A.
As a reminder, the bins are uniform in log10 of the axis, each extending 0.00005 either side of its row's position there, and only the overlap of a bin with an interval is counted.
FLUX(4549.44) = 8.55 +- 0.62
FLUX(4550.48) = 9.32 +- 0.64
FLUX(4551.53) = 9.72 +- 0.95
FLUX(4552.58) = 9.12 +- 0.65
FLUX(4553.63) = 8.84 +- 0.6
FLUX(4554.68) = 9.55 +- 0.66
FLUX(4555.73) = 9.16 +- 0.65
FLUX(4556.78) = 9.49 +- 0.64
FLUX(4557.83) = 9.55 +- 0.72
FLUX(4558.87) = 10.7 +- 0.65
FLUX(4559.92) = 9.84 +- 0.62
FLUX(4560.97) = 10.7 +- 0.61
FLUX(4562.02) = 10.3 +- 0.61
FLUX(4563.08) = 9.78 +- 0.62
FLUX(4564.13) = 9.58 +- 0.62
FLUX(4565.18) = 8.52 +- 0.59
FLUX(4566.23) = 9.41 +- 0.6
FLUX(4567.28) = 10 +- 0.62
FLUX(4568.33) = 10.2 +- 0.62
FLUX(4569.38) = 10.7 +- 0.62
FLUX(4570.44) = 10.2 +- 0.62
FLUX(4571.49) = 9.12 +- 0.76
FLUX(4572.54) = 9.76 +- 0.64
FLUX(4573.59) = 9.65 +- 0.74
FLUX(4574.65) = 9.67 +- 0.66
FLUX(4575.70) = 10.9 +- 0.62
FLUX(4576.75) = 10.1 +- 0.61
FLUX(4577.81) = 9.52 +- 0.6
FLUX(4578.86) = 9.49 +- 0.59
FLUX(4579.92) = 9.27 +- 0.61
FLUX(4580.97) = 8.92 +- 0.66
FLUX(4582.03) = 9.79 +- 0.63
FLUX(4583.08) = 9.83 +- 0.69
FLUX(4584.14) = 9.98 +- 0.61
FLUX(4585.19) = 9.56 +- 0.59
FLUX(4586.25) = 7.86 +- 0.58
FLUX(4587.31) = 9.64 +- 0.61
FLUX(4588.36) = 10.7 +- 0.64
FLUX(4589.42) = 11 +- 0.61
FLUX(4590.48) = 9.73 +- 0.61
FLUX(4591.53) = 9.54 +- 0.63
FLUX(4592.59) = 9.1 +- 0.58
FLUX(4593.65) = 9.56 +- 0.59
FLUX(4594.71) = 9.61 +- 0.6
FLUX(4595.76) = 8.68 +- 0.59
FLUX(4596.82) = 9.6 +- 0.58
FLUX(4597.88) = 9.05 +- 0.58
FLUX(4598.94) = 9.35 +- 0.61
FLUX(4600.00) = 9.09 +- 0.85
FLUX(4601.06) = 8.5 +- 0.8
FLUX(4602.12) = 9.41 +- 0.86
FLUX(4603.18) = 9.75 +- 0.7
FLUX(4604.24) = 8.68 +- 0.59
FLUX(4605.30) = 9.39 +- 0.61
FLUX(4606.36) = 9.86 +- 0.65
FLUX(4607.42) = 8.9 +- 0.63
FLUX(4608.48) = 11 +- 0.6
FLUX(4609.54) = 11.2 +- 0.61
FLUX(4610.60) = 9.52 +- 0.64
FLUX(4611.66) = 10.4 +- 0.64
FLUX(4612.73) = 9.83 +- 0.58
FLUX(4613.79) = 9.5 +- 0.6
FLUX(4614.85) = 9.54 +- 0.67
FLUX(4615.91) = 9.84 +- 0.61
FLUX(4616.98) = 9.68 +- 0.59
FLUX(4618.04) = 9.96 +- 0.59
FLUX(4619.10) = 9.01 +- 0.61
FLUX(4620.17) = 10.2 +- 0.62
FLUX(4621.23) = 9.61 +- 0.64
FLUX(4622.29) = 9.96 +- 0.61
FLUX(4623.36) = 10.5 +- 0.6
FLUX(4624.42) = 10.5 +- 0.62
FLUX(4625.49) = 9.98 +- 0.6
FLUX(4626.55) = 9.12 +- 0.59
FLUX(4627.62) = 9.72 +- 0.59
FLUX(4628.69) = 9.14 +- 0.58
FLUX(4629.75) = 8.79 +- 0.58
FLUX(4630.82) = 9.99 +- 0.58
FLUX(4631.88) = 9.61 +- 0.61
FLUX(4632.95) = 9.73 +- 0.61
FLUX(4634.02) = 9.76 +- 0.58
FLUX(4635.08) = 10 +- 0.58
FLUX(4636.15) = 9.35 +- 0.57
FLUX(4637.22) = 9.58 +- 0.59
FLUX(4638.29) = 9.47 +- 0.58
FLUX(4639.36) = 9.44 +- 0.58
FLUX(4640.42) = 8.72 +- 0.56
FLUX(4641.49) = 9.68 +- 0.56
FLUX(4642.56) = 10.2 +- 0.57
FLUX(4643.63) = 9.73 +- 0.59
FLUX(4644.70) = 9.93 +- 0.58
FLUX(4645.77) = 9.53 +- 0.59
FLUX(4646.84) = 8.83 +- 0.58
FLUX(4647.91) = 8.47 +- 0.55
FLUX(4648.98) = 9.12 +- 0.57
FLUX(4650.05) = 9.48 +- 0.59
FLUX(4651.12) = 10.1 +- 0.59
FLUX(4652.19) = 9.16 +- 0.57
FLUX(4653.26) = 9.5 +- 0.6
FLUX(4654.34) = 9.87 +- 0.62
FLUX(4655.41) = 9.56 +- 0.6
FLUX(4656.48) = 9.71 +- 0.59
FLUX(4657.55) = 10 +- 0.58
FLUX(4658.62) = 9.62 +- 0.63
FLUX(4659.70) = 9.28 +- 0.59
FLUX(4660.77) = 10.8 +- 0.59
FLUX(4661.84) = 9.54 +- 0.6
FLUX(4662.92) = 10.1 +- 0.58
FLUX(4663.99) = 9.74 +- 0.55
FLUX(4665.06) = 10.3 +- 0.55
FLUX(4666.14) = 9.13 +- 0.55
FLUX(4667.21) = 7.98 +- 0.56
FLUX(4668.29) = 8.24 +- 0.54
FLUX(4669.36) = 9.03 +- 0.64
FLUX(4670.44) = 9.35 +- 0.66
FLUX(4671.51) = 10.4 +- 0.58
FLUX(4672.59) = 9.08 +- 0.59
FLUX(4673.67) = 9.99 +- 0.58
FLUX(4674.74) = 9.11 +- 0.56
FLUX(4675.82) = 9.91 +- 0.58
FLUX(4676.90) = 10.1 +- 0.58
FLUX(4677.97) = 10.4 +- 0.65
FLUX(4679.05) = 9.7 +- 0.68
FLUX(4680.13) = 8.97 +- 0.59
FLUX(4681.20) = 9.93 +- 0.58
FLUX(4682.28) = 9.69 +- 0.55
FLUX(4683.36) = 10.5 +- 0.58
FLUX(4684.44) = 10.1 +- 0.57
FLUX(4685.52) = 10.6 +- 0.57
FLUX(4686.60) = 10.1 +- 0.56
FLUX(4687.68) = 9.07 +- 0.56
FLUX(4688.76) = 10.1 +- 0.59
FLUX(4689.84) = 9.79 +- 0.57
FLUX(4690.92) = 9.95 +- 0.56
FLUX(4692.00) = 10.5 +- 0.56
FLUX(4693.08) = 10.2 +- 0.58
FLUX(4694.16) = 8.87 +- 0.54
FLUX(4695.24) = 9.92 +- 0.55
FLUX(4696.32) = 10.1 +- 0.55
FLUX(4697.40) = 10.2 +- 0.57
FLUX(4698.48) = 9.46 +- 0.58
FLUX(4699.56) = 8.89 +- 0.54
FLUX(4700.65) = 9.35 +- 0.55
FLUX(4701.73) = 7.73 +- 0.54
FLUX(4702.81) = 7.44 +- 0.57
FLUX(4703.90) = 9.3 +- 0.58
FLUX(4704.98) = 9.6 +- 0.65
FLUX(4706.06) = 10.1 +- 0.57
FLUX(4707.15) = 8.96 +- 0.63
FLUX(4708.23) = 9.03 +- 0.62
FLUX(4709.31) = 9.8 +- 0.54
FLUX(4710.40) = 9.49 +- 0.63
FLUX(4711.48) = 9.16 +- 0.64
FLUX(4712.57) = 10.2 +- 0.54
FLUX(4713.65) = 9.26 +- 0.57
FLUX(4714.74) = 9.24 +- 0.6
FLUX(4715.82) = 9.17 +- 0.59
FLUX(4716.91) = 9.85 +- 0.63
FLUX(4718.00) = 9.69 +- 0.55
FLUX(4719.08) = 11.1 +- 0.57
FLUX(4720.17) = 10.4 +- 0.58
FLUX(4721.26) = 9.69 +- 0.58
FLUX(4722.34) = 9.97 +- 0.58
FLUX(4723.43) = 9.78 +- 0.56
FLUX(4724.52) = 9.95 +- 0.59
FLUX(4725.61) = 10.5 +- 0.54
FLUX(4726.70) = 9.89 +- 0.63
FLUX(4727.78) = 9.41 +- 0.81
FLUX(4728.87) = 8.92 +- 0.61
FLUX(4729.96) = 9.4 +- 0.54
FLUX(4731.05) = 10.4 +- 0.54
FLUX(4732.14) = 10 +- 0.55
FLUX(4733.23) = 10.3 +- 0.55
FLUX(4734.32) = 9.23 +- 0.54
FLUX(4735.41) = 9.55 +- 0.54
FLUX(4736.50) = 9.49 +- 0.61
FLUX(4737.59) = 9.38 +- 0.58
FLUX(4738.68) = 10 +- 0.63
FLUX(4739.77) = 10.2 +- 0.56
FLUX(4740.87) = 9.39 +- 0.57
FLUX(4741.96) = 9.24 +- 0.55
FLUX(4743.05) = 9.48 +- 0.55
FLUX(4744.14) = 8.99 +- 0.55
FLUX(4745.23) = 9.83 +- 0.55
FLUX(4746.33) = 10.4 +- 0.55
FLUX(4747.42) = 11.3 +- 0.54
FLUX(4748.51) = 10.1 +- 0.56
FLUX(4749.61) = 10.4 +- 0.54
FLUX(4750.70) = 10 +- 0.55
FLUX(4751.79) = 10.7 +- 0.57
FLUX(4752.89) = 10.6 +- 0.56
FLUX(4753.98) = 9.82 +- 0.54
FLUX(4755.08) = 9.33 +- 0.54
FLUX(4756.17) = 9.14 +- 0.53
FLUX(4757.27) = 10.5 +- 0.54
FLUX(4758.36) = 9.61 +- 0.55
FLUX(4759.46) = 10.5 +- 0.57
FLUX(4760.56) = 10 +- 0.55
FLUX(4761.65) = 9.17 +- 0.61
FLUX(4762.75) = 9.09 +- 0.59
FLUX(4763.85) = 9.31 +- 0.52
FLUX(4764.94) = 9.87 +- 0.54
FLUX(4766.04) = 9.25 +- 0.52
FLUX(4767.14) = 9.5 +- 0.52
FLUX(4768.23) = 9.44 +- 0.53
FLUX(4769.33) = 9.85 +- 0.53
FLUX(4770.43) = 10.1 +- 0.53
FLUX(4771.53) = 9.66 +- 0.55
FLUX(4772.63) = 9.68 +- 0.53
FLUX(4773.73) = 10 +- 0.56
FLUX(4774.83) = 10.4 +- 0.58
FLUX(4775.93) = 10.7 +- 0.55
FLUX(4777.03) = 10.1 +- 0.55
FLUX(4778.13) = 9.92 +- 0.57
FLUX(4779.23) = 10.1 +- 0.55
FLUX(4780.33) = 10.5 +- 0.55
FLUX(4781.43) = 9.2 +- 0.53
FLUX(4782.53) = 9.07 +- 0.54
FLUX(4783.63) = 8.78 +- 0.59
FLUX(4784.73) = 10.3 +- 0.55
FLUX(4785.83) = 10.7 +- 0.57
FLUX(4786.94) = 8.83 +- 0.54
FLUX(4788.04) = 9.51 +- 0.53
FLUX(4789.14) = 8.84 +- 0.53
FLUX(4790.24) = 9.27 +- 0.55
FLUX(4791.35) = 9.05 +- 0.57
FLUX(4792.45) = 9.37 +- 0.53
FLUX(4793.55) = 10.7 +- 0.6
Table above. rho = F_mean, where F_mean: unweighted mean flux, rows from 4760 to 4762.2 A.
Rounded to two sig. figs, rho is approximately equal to 9.6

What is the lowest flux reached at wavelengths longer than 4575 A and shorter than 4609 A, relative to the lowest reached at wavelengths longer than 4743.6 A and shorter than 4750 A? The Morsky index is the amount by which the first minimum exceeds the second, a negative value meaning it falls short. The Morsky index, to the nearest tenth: -1.1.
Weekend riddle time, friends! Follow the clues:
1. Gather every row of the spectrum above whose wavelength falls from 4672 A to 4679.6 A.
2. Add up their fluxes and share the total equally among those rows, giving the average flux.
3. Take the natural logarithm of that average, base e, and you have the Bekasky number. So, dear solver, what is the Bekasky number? 2.28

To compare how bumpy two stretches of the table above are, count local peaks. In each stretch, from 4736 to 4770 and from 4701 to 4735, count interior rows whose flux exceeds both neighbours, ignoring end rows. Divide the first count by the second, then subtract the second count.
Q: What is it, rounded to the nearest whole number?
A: -8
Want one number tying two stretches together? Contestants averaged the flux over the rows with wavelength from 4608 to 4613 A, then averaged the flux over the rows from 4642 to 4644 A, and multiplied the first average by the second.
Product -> 104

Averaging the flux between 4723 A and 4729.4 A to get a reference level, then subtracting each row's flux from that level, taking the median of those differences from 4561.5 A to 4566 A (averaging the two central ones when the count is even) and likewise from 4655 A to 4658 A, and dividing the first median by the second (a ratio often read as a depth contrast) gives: 1.9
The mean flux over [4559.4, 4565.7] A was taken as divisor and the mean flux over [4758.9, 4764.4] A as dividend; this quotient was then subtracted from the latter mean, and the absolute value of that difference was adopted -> 8.63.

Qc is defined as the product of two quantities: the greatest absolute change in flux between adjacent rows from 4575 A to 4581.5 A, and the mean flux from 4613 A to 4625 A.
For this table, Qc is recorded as 7.9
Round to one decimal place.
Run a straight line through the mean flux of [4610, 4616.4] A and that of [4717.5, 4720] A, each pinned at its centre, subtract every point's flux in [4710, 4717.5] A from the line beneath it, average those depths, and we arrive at 0.9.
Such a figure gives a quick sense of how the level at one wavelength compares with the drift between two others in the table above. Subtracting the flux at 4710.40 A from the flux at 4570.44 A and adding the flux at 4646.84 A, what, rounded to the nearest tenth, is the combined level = 9.5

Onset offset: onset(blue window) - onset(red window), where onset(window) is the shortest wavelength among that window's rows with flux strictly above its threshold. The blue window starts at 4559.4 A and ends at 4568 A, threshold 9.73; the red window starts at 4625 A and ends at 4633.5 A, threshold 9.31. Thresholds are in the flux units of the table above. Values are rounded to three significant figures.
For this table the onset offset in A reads -65.6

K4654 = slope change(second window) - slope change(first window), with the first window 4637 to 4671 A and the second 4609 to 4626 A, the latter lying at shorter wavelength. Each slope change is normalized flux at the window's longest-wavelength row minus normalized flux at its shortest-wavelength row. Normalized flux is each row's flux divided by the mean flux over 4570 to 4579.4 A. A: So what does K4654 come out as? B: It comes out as -0.10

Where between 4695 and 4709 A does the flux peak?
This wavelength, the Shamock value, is 4697.40 A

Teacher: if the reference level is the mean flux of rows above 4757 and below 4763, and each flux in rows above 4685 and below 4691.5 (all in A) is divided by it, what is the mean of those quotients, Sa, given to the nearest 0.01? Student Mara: 1.01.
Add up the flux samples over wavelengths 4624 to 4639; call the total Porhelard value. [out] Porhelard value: 135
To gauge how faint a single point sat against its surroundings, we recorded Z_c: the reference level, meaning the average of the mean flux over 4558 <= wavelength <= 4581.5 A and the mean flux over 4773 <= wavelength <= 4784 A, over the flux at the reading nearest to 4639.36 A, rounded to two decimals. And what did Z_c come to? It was 1.04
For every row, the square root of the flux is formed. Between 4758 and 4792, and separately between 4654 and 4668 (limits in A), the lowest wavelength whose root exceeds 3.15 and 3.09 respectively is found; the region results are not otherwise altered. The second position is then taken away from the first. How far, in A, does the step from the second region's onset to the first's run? 105.1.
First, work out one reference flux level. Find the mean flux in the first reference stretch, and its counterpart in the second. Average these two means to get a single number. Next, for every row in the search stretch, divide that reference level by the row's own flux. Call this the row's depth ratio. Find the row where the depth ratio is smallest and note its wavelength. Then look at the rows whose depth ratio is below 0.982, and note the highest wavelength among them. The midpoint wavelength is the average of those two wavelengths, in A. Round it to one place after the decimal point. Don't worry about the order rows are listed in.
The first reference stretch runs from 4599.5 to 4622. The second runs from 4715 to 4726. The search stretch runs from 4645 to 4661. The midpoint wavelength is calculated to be 4660.8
